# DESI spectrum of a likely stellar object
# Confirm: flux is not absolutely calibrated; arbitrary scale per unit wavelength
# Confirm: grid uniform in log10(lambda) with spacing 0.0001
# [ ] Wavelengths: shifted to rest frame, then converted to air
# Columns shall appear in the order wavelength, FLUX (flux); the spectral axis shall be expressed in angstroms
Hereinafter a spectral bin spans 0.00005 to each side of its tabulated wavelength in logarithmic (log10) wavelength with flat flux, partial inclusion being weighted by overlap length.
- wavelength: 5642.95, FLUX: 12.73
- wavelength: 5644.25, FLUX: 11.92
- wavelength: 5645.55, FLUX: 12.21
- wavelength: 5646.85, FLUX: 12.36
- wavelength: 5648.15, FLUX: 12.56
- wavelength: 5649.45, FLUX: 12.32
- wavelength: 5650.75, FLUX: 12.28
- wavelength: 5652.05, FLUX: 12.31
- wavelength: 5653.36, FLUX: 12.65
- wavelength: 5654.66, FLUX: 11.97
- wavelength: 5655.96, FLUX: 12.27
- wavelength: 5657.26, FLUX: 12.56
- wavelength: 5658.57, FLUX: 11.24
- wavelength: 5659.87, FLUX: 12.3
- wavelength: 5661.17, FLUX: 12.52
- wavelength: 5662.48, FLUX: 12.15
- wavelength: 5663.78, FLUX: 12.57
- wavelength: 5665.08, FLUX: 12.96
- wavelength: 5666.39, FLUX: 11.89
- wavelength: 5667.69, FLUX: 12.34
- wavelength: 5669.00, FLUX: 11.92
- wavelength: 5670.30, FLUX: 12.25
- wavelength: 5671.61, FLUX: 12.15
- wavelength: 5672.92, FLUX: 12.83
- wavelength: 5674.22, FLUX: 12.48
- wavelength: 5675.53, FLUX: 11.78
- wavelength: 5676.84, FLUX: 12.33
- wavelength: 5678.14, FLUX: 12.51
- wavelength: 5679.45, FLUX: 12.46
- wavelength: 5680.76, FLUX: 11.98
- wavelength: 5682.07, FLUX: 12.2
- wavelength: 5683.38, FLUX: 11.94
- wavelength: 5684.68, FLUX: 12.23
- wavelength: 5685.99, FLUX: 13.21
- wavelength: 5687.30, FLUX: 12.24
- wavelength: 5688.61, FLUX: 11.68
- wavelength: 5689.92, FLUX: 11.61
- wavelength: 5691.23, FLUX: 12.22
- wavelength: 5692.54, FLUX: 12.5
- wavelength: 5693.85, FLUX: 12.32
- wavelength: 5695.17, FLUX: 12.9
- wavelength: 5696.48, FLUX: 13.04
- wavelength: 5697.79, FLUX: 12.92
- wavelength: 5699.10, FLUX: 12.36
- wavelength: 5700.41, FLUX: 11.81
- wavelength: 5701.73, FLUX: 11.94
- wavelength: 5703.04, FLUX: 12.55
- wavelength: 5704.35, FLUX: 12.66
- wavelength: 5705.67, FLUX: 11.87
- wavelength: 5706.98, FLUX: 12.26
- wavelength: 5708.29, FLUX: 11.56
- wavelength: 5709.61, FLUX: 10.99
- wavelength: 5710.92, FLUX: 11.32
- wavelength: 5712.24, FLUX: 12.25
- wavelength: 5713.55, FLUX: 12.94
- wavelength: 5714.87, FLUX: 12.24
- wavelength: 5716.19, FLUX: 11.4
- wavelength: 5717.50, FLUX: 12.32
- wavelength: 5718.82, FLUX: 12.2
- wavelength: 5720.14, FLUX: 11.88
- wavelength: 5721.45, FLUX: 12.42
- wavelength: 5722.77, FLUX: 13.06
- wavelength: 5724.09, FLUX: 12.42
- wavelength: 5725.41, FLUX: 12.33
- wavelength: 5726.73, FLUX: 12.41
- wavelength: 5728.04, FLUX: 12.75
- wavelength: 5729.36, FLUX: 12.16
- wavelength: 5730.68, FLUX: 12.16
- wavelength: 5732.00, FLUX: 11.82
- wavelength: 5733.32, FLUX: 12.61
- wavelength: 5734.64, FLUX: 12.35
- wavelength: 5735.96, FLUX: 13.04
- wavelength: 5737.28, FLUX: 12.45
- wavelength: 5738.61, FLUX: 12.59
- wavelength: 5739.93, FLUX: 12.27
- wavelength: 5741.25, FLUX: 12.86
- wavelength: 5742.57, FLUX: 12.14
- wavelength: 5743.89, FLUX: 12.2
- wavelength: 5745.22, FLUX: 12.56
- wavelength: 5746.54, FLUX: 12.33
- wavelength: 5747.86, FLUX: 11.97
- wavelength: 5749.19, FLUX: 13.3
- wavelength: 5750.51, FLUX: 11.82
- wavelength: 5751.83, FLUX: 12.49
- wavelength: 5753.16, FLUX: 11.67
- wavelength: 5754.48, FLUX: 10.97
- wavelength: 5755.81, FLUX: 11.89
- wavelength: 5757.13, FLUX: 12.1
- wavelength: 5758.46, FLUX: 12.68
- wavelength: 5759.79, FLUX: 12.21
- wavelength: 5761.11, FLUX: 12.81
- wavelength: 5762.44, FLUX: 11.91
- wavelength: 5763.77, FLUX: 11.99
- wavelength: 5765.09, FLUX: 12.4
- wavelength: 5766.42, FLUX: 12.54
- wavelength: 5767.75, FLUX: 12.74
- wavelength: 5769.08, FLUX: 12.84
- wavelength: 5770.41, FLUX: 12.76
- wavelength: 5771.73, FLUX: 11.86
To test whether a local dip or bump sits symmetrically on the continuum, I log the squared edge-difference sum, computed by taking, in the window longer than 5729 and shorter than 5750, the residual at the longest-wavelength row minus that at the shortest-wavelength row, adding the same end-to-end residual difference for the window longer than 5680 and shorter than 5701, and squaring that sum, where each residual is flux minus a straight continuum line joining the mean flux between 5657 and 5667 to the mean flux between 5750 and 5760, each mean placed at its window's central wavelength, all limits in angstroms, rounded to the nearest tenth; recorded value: 1.2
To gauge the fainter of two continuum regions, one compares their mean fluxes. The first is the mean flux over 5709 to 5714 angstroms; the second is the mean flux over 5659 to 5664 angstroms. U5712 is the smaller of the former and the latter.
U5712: 11.9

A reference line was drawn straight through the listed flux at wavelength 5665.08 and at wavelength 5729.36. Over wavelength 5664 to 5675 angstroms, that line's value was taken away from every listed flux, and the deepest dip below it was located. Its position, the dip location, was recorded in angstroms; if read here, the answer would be 5666.39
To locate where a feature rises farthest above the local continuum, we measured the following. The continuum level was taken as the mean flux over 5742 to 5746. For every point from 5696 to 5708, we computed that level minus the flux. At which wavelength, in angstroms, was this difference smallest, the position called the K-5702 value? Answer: 5696.48 angstroms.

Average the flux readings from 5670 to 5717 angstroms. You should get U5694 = 12.2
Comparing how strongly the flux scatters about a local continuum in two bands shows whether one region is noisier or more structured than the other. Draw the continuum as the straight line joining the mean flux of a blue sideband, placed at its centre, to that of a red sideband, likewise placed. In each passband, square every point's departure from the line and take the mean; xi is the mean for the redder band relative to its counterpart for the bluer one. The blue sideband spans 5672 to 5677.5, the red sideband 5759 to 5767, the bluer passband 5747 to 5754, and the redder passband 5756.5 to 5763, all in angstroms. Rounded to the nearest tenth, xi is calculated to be 0.3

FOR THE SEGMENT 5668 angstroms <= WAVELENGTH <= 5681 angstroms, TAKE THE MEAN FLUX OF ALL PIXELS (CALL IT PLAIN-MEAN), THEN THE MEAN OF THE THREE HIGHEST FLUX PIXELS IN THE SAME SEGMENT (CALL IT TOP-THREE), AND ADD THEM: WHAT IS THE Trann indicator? 24.9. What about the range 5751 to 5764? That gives 24.7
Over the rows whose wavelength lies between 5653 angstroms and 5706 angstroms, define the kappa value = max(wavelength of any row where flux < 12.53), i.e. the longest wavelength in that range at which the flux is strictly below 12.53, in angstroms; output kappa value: 5705.67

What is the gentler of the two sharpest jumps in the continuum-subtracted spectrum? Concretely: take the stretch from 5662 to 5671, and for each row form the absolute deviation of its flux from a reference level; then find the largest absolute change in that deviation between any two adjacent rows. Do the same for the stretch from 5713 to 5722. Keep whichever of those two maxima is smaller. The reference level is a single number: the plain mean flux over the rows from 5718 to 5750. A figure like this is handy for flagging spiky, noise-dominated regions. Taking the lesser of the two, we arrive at 0.45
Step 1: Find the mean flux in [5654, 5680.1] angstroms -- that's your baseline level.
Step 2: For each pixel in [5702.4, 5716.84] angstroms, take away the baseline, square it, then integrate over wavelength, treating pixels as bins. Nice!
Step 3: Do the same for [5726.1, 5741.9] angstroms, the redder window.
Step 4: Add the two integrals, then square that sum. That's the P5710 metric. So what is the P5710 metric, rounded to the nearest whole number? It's 69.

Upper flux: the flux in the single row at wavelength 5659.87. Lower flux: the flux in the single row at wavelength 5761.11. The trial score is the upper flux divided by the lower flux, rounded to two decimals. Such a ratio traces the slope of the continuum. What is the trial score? 0.96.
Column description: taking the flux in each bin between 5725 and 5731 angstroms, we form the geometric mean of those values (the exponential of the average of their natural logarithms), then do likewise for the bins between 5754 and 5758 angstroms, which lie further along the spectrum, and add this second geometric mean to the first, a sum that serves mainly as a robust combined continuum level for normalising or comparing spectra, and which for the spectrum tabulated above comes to 24.0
